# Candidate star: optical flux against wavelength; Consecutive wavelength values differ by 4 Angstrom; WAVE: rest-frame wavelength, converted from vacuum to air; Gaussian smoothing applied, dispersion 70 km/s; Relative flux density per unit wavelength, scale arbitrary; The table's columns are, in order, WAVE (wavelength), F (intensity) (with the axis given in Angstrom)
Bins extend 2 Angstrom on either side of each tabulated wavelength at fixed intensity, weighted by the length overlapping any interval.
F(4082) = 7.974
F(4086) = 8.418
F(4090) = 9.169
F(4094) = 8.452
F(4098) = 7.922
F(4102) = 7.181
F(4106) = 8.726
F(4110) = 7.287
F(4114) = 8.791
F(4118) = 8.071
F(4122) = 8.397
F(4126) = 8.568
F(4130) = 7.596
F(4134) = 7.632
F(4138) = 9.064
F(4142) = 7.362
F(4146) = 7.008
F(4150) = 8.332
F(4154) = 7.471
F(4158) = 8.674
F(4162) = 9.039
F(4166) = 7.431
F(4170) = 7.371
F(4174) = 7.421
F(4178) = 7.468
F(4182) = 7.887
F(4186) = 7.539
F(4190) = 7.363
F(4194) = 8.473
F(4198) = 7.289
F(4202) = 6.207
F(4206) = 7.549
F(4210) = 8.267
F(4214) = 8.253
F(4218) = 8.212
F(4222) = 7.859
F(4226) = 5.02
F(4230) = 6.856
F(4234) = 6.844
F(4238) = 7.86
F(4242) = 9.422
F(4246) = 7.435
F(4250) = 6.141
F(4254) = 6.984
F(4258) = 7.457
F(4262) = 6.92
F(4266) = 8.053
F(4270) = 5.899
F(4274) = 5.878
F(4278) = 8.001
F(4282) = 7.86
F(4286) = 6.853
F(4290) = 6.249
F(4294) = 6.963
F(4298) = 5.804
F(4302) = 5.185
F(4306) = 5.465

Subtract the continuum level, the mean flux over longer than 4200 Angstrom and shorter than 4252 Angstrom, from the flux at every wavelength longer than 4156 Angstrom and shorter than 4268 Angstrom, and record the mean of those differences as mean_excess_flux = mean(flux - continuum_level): 0.17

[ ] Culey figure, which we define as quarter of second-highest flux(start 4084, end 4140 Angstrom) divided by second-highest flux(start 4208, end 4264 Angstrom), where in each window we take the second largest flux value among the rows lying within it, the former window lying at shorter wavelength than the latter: 0.274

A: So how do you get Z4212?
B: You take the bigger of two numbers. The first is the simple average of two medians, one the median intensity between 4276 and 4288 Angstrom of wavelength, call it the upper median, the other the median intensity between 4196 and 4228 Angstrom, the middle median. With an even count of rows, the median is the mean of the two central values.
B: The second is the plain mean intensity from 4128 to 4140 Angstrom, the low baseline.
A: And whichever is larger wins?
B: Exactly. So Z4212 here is 8.10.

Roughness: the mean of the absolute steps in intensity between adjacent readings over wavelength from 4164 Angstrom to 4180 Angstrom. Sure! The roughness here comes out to 0.05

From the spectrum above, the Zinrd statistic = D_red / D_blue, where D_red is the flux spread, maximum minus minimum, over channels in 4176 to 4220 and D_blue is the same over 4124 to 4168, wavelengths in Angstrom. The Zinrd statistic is 1.1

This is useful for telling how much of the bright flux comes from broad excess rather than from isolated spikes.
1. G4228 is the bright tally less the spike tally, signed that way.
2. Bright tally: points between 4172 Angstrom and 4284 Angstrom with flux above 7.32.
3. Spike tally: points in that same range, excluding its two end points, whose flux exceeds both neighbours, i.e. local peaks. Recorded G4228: 10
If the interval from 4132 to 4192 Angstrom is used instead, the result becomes 10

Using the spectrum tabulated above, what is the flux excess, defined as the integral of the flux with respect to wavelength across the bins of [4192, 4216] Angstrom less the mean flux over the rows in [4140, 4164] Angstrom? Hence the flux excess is 176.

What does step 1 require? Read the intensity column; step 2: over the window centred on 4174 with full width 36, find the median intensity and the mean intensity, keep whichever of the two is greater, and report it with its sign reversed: -7.8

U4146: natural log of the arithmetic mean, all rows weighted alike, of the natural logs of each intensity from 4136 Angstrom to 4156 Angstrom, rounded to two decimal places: 0.72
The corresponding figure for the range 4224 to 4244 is 0.67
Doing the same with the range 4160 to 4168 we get 0.74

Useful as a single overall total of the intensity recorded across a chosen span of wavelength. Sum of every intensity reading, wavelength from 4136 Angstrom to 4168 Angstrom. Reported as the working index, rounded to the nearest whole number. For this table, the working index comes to 64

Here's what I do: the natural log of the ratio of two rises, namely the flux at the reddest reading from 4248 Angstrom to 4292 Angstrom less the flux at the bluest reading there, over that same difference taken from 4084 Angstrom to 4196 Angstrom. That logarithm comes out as 0.67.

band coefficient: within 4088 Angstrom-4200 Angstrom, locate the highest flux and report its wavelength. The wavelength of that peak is 4090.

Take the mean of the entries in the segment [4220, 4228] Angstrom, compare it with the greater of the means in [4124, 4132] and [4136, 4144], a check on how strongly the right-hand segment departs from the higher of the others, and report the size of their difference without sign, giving 1.77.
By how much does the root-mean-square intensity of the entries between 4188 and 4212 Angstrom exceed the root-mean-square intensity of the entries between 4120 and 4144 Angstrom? -0.57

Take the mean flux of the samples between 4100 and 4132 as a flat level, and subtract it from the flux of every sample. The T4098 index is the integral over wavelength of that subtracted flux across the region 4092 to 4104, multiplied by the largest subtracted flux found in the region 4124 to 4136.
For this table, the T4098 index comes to -1.3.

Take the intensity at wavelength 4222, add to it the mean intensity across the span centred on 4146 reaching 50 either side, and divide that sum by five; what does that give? 3.2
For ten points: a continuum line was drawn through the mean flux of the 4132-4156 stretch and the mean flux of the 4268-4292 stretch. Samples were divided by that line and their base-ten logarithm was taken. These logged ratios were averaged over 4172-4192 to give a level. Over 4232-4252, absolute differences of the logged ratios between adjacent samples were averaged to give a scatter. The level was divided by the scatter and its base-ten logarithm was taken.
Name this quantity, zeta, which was -2.3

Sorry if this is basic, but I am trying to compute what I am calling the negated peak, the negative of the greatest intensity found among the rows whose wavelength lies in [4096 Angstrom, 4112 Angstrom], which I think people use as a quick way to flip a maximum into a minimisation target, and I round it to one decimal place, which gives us -8.7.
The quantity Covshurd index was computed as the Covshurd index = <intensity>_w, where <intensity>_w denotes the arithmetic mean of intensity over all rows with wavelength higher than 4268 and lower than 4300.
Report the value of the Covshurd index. 6.7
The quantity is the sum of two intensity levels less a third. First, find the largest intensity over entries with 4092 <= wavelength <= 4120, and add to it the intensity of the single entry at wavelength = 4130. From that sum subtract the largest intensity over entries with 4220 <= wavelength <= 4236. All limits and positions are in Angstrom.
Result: 8.53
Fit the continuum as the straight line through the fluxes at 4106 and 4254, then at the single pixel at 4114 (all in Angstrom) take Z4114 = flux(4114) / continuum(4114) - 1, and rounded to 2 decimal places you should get 0.02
